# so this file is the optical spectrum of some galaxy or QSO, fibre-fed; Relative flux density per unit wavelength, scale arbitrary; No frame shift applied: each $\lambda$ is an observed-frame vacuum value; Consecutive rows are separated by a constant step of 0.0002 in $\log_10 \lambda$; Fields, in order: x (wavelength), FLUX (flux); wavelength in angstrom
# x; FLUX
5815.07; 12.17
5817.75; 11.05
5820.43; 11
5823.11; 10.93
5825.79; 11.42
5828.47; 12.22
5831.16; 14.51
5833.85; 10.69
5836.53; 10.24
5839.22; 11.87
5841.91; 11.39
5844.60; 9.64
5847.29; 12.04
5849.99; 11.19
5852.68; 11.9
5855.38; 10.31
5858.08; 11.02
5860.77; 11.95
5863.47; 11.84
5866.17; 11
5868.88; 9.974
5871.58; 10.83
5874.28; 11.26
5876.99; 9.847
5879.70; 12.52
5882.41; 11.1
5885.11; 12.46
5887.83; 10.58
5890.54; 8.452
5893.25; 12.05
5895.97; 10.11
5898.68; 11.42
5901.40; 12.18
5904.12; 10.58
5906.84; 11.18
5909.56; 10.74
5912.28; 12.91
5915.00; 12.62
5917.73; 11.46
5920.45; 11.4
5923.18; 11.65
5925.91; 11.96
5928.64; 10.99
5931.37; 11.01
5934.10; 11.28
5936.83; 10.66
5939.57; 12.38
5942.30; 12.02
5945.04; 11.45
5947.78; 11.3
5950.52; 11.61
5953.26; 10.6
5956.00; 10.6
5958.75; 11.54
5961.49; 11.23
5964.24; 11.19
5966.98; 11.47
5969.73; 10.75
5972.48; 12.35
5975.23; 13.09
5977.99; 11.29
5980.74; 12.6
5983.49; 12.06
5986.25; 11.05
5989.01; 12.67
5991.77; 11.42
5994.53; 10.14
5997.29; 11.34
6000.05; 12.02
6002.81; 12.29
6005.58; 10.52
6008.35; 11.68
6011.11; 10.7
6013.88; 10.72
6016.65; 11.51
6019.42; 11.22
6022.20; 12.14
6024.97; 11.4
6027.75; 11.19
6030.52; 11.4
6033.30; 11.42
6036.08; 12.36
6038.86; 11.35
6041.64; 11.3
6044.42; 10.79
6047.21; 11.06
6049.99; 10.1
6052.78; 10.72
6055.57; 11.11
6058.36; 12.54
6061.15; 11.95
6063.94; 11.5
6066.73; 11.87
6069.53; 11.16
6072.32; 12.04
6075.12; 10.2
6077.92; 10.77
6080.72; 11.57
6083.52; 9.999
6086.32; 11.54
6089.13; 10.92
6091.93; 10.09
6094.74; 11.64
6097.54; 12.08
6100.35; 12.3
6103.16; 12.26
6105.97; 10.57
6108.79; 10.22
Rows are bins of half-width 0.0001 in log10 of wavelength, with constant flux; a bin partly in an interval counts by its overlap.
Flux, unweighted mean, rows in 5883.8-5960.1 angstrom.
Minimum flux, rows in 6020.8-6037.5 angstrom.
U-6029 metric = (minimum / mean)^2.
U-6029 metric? 0.98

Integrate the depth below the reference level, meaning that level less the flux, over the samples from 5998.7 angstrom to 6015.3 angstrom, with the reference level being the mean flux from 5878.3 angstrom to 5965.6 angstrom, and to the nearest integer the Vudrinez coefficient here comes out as 0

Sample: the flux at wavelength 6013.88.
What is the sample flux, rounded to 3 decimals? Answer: 10.720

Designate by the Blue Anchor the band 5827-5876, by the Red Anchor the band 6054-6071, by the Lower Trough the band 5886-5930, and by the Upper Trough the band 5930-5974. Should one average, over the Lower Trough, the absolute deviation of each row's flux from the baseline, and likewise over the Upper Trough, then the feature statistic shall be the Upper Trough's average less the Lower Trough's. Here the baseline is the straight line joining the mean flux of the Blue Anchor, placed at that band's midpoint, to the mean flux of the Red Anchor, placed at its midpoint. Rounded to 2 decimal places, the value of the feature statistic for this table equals -0.30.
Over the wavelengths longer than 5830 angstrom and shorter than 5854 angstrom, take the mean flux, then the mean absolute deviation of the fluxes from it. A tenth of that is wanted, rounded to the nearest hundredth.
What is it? 0.10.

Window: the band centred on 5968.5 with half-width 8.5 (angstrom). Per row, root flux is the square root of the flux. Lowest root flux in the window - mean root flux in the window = -0.14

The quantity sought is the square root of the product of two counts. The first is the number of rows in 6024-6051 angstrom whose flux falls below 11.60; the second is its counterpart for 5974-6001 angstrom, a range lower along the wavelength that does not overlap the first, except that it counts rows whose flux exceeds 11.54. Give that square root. 6.7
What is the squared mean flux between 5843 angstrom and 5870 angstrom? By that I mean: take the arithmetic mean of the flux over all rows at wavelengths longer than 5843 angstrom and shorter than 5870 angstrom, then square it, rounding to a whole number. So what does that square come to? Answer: 123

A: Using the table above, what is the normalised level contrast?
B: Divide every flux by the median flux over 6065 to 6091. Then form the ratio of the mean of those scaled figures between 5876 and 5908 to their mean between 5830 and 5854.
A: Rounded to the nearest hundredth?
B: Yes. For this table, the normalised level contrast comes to 0.96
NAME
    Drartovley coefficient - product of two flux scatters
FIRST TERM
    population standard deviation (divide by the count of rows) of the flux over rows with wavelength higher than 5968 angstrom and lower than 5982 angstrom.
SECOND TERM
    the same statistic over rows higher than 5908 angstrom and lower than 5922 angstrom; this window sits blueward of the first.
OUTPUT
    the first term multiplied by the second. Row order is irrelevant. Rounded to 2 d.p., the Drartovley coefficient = 0.70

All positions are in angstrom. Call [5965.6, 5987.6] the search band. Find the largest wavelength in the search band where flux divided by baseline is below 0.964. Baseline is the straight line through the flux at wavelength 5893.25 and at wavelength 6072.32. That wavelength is 5986.25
